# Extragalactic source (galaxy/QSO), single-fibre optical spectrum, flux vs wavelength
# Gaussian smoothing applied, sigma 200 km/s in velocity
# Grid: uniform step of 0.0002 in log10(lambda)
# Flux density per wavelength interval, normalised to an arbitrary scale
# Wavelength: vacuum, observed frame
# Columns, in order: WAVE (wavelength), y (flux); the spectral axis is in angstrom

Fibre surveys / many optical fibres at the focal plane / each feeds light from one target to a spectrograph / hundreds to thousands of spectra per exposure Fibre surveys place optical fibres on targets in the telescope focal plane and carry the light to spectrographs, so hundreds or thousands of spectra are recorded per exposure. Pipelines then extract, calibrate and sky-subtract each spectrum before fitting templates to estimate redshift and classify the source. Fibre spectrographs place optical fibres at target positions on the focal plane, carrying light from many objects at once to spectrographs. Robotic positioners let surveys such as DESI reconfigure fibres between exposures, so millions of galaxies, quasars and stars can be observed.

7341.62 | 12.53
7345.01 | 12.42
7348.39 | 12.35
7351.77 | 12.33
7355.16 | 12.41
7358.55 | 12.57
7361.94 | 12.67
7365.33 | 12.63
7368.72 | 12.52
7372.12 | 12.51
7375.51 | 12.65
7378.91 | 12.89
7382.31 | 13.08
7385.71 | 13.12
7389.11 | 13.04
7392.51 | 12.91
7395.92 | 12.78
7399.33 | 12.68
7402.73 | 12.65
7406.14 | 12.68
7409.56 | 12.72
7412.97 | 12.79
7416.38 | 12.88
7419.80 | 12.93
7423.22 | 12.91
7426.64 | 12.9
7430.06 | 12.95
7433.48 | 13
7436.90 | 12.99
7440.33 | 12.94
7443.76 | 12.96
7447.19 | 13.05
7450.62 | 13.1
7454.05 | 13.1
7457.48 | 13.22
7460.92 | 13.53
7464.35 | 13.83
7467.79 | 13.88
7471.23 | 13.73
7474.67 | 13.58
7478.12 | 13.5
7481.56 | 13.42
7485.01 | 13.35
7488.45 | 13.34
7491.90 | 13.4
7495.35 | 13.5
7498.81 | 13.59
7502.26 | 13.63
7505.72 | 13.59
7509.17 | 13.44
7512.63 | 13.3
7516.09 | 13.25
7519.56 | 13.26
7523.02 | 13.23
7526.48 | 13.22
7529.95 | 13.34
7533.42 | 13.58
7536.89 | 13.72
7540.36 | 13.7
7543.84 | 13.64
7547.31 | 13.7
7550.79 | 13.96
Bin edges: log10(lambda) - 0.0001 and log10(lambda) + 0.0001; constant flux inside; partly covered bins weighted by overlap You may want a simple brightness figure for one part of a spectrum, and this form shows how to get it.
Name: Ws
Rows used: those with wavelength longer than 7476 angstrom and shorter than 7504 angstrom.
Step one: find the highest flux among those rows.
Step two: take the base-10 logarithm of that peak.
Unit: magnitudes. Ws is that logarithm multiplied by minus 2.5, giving -2.84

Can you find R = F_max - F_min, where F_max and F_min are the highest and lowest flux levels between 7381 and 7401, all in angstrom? 0.44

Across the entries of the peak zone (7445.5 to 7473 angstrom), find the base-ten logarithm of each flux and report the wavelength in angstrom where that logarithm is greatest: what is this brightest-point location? 7467.79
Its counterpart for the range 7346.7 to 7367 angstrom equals 7361.94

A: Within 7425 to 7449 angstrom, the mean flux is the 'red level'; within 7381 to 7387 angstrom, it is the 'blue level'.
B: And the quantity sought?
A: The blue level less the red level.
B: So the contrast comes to 0.1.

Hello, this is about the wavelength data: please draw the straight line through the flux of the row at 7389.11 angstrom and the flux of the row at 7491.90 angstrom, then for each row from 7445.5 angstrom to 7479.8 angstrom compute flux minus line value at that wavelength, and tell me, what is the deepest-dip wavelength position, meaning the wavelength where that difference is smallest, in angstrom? 7447.19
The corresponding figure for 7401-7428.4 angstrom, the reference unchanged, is 7402.73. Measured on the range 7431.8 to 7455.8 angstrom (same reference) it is 7440.33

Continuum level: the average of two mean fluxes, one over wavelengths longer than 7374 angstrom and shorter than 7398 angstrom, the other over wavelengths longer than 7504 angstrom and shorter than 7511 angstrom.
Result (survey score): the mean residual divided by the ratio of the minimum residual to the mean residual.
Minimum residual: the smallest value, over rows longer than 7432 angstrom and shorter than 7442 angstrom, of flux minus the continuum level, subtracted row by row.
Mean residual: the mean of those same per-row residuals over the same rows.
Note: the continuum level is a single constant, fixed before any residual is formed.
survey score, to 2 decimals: -0.21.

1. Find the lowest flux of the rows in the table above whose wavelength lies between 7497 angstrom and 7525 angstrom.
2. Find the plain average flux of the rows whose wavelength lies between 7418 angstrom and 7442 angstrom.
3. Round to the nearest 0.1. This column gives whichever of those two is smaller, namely 12.9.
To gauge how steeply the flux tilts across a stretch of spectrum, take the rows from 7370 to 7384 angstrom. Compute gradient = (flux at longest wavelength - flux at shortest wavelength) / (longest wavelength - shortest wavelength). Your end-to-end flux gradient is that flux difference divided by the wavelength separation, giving 0.056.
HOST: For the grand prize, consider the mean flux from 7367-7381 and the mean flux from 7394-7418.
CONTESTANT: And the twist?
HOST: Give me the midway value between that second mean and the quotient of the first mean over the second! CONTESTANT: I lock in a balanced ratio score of 6.87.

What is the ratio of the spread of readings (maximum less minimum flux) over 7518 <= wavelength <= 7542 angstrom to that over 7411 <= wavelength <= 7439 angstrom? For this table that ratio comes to 2.4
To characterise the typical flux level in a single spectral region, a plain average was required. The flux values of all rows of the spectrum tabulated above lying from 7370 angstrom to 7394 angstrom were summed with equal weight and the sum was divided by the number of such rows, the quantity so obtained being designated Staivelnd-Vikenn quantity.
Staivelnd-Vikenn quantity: 12.9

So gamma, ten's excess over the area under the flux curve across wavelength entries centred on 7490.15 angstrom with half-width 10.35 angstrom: -268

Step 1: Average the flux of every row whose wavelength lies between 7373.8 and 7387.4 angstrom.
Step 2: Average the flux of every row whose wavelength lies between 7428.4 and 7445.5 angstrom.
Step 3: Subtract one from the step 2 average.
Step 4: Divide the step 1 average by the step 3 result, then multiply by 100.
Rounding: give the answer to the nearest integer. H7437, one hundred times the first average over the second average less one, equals 108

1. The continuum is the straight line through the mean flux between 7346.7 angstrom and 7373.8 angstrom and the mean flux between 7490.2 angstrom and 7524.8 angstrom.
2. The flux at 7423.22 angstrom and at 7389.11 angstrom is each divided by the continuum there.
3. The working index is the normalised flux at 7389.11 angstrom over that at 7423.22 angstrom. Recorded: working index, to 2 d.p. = 1.03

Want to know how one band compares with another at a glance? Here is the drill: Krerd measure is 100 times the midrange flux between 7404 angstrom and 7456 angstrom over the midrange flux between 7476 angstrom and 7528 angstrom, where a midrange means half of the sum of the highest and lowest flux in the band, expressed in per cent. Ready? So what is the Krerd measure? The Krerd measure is 96.0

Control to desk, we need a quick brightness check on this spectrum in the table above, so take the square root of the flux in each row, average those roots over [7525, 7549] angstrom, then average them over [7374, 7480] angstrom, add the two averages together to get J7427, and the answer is 7.30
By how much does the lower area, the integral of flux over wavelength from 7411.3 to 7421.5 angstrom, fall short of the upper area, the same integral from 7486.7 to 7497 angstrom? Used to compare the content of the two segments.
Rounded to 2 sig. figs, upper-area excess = 7.0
